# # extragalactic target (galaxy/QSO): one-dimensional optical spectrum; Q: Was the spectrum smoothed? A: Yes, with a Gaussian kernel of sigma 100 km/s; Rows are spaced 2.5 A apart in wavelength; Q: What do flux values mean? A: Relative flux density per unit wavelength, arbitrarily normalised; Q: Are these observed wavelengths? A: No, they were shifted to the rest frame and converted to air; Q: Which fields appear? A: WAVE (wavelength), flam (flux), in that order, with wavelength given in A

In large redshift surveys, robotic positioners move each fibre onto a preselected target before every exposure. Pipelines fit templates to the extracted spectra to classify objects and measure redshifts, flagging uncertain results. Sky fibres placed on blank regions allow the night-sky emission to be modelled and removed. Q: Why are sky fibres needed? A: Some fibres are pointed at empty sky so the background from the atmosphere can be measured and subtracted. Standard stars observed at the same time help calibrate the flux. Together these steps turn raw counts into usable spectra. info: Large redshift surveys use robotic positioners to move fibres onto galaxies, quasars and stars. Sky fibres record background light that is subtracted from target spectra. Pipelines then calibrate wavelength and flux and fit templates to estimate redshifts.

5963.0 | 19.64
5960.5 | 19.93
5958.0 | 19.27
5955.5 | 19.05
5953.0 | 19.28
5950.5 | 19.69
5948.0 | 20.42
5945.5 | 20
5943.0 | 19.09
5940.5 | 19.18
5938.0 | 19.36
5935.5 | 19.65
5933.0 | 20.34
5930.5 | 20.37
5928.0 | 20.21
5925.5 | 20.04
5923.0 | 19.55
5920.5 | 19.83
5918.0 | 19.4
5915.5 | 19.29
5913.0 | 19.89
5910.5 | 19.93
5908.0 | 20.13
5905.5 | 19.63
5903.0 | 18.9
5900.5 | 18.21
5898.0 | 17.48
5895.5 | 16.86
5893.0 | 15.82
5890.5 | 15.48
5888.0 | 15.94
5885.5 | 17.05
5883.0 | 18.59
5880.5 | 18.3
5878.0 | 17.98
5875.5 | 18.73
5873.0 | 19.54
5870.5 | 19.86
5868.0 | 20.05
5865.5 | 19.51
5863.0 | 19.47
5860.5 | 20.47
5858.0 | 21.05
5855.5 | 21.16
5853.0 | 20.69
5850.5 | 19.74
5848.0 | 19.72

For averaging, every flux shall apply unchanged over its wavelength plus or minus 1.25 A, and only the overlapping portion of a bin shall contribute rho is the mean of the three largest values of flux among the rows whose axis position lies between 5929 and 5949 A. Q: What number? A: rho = 20.4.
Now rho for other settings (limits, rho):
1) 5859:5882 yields 20.1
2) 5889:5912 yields 19.9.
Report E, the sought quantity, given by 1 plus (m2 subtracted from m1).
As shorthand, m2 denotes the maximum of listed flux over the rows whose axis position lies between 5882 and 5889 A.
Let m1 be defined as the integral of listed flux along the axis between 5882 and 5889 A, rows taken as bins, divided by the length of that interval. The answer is -0.40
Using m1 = 17.2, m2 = 18.59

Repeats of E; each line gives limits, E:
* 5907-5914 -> 0.85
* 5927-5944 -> 0.38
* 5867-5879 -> 0.19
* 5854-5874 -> -0.01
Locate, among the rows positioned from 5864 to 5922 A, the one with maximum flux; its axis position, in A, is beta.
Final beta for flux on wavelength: 5908.0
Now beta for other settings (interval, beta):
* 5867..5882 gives 5868.0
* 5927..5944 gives 5930.5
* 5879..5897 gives 5883.0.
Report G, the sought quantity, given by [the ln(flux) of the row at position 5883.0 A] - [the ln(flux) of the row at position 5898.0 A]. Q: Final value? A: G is 0.062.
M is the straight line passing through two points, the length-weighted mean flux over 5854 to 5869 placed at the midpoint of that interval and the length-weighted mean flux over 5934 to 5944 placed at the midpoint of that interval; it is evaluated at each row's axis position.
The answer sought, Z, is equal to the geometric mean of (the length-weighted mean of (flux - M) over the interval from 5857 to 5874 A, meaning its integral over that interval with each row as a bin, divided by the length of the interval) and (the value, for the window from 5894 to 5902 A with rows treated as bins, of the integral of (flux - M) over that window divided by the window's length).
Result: 0.79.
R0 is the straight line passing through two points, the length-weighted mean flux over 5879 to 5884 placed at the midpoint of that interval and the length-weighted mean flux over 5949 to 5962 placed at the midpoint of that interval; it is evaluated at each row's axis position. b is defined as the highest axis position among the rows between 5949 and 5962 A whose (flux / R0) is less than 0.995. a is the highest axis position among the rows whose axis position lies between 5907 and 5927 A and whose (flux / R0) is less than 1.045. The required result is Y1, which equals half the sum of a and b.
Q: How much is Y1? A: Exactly 5940.5 A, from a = 5923.0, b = 5958.0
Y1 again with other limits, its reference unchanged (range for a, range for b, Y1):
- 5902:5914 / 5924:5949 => 5923.0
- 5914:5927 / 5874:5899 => 5910.5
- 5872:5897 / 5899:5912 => 5898.0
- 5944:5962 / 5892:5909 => 5930.5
